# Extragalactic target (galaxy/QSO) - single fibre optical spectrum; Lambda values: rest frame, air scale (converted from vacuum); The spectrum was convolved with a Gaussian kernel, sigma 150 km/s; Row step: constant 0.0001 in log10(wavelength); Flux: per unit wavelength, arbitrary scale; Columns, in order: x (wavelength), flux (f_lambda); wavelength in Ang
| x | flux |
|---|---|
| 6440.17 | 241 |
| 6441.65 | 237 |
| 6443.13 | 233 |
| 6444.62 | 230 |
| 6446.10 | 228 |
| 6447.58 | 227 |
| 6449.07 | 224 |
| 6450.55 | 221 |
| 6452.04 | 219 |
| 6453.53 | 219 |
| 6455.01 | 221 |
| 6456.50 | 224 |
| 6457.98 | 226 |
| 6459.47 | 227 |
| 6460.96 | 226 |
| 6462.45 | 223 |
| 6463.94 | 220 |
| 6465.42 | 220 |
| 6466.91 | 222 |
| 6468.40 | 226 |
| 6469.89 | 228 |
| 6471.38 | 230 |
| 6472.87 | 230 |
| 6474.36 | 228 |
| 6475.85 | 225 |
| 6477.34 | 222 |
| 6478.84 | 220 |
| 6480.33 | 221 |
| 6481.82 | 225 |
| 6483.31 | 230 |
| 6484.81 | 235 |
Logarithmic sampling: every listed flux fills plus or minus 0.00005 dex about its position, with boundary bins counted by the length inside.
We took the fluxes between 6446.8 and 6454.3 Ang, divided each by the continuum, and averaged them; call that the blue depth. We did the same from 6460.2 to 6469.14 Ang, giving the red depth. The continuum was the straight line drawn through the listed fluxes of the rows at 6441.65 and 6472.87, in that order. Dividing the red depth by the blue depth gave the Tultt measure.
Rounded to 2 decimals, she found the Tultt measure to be 1.02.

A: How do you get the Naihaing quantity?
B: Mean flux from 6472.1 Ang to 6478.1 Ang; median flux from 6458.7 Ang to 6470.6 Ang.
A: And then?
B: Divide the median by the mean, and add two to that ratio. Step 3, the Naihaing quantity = 2.99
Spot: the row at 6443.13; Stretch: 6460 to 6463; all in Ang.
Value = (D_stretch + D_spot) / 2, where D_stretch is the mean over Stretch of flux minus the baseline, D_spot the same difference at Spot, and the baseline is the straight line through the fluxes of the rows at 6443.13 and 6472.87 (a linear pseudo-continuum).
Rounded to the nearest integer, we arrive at -3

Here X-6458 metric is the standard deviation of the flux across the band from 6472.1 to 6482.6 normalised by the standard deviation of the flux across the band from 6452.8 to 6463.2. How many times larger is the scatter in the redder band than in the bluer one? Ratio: 1.26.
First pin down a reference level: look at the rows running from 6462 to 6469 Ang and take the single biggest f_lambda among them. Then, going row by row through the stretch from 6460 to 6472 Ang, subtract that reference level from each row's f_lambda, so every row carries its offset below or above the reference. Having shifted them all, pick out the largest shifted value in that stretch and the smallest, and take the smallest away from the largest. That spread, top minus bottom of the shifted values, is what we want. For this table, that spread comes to 10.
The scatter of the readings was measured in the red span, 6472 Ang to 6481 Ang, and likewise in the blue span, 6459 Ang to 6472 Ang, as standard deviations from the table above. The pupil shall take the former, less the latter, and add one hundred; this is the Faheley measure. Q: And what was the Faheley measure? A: 100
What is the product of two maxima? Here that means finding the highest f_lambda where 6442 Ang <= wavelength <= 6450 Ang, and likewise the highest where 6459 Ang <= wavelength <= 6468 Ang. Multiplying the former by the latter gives 52891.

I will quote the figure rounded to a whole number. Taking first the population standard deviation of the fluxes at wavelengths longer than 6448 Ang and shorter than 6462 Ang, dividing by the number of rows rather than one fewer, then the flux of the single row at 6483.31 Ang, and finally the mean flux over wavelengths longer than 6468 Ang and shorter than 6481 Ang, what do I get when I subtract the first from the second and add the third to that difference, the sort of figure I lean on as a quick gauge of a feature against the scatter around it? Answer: 453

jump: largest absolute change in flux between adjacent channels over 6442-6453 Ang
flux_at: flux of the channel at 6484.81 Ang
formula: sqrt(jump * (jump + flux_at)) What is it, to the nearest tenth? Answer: 26.7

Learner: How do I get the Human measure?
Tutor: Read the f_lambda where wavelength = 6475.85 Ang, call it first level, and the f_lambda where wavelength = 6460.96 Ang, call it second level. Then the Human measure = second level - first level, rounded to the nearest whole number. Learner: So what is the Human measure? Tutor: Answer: 1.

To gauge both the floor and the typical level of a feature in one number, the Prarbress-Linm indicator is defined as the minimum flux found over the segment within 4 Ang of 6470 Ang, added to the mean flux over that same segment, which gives 449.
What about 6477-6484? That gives 444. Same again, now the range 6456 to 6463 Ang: 448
